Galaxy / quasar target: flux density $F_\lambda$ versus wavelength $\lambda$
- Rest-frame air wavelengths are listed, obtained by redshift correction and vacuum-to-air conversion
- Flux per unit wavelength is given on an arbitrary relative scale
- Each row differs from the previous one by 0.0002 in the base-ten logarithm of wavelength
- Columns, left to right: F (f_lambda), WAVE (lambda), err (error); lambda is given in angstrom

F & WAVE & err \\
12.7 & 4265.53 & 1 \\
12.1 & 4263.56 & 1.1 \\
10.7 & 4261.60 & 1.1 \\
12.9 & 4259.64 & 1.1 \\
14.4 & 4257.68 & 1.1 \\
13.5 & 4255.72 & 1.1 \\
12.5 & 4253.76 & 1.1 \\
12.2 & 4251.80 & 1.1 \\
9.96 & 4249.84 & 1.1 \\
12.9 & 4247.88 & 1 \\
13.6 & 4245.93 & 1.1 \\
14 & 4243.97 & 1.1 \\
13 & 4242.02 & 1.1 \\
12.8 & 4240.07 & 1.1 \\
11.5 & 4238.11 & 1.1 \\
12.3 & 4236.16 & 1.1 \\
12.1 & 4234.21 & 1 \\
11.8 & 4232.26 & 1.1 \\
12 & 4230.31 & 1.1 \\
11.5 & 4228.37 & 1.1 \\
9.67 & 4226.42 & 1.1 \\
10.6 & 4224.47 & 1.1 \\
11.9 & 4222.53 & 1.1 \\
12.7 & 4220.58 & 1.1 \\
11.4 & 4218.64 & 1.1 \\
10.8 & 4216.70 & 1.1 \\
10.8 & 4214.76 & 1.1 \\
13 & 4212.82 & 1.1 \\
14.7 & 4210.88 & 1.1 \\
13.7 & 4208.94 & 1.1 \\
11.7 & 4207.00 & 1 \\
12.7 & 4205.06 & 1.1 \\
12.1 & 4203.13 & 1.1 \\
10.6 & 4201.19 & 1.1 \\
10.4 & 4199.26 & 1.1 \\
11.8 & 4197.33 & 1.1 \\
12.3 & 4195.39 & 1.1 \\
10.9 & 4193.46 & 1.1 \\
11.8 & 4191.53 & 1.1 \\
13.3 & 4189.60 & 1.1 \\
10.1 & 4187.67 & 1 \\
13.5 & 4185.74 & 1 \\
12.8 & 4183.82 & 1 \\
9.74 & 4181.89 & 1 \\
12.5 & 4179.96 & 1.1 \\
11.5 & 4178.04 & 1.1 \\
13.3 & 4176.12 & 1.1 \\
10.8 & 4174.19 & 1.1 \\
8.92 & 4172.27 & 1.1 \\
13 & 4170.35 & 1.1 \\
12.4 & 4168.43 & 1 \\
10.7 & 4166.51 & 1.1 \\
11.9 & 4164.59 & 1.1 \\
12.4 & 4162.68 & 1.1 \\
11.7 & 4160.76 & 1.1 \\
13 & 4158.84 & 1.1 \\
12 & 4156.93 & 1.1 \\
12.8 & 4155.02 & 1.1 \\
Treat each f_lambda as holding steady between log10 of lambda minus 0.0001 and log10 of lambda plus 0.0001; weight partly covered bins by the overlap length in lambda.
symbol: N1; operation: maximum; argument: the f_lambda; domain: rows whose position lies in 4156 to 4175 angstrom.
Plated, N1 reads 13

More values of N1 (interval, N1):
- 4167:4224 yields 14.7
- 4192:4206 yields 12.7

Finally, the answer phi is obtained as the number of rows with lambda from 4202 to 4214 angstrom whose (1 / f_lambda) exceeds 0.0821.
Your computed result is 2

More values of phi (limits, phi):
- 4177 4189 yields 3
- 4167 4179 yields 3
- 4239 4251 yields 1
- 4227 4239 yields 5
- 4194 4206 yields 4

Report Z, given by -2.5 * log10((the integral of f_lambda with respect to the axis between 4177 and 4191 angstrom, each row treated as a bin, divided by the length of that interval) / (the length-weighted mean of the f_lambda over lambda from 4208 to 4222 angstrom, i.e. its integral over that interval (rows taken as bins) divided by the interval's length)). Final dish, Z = 0.04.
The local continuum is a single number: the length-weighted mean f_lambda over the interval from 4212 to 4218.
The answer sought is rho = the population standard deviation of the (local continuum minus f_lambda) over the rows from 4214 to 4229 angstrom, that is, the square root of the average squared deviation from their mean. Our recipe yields 0.9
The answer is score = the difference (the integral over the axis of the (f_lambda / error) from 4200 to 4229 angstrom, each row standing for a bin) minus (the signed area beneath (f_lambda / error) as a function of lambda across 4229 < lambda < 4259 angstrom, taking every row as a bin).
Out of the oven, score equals -33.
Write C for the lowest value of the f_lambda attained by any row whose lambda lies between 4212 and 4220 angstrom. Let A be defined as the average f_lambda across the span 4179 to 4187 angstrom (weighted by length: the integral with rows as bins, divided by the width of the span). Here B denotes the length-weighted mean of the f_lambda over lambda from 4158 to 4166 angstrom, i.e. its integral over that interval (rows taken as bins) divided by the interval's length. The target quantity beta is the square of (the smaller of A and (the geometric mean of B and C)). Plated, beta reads 131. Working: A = 12.06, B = 12.1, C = 10.8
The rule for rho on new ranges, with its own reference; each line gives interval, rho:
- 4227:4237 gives 0.3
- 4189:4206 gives 0.9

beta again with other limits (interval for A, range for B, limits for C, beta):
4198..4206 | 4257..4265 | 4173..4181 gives 132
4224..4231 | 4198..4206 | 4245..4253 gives 114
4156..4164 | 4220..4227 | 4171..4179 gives 100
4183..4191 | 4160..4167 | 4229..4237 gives 139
